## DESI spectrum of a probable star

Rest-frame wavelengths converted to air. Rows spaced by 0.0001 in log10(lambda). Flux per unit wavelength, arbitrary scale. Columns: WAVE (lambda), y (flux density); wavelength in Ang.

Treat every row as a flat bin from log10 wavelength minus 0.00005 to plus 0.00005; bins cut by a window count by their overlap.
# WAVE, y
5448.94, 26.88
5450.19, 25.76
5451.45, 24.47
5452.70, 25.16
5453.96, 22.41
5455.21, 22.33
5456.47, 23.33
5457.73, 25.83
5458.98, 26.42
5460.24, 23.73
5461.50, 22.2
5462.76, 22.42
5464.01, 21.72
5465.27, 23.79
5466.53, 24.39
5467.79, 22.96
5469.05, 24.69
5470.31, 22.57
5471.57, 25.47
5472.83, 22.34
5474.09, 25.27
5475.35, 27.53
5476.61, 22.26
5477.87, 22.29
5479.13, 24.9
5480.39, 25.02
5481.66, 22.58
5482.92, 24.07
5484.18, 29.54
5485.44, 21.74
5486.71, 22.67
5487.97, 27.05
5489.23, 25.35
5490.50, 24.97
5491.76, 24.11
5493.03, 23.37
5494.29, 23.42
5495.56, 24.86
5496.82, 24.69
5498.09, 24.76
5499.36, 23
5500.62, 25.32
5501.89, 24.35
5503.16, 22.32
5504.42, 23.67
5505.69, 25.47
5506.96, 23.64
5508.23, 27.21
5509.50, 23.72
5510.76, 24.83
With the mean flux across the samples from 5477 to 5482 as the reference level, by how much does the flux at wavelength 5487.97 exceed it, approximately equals 3.4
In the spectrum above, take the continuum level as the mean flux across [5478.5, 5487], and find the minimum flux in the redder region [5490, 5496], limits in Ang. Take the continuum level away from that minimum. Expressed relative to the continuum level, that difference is -0.04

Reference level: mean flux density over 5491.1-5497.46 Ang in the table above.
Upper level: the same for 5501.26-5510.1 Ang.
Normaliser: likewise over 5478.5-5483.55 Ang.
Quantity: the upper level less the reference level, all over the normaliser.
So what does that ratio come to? 0.010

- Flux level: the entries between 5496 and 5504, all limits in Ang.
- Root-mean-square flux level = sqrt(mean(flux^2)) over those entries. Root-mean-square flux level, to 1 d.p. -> 24.1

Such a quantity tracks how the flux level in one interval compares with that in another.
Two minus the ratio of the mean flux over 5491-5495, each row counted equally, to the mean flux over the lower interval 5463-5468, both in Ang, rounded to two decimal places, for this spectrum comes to 0.98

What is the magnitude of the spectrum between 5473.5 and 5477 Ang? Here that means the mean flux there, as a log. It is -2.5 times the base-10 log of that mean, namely -3.50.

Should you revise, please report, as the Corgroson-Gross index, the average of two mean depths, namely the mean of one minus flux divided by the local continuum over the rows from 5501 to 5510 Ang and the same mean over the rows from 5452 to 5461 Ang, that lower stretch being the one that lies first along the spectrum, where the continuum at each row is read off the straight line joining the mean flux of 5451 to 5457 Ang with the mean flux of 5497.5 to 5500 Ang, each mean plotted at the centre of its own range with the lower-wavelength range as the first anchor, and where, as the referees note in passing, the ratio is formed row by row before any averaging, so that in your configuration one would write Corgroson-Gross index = -0.022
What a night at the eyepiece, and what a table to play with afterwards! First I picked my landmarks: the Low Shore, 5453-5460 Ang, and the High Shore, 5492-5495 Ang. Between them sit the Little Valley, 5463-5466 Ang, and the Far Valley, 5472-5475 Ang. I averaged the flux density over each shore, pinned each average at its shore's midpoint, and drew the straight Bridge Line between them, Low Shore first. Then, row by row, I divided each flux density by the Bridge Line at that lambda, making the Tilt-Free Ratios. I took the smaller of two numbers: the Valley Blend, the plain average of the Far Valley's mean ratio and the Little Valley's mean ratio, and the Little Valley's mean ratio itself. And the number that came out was 0.95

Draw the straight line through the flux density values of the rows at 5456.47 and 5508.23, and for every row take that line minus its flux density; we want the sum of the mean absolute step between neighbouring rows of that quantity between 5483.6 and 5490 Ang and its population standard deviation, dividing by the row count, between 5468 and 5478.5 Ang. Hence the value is 5.6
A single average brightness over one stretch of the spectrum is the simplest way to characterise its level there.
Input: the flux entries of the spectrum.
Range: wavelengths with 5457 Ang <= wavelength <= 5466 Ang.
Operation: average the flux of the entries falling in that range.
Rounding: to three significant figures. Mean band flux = 23.7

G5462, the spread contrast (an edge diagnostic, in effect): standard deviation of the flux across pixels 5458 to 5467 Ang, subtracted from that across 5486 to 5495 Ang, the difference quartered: -0.03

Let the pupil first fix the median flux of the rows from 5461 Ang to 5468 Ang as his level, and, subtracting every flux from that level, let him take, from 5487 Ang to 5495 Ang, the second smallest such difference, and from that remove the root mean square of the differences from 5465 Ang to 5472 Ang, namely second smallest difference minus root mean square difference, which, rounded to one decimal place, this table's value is -4.3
